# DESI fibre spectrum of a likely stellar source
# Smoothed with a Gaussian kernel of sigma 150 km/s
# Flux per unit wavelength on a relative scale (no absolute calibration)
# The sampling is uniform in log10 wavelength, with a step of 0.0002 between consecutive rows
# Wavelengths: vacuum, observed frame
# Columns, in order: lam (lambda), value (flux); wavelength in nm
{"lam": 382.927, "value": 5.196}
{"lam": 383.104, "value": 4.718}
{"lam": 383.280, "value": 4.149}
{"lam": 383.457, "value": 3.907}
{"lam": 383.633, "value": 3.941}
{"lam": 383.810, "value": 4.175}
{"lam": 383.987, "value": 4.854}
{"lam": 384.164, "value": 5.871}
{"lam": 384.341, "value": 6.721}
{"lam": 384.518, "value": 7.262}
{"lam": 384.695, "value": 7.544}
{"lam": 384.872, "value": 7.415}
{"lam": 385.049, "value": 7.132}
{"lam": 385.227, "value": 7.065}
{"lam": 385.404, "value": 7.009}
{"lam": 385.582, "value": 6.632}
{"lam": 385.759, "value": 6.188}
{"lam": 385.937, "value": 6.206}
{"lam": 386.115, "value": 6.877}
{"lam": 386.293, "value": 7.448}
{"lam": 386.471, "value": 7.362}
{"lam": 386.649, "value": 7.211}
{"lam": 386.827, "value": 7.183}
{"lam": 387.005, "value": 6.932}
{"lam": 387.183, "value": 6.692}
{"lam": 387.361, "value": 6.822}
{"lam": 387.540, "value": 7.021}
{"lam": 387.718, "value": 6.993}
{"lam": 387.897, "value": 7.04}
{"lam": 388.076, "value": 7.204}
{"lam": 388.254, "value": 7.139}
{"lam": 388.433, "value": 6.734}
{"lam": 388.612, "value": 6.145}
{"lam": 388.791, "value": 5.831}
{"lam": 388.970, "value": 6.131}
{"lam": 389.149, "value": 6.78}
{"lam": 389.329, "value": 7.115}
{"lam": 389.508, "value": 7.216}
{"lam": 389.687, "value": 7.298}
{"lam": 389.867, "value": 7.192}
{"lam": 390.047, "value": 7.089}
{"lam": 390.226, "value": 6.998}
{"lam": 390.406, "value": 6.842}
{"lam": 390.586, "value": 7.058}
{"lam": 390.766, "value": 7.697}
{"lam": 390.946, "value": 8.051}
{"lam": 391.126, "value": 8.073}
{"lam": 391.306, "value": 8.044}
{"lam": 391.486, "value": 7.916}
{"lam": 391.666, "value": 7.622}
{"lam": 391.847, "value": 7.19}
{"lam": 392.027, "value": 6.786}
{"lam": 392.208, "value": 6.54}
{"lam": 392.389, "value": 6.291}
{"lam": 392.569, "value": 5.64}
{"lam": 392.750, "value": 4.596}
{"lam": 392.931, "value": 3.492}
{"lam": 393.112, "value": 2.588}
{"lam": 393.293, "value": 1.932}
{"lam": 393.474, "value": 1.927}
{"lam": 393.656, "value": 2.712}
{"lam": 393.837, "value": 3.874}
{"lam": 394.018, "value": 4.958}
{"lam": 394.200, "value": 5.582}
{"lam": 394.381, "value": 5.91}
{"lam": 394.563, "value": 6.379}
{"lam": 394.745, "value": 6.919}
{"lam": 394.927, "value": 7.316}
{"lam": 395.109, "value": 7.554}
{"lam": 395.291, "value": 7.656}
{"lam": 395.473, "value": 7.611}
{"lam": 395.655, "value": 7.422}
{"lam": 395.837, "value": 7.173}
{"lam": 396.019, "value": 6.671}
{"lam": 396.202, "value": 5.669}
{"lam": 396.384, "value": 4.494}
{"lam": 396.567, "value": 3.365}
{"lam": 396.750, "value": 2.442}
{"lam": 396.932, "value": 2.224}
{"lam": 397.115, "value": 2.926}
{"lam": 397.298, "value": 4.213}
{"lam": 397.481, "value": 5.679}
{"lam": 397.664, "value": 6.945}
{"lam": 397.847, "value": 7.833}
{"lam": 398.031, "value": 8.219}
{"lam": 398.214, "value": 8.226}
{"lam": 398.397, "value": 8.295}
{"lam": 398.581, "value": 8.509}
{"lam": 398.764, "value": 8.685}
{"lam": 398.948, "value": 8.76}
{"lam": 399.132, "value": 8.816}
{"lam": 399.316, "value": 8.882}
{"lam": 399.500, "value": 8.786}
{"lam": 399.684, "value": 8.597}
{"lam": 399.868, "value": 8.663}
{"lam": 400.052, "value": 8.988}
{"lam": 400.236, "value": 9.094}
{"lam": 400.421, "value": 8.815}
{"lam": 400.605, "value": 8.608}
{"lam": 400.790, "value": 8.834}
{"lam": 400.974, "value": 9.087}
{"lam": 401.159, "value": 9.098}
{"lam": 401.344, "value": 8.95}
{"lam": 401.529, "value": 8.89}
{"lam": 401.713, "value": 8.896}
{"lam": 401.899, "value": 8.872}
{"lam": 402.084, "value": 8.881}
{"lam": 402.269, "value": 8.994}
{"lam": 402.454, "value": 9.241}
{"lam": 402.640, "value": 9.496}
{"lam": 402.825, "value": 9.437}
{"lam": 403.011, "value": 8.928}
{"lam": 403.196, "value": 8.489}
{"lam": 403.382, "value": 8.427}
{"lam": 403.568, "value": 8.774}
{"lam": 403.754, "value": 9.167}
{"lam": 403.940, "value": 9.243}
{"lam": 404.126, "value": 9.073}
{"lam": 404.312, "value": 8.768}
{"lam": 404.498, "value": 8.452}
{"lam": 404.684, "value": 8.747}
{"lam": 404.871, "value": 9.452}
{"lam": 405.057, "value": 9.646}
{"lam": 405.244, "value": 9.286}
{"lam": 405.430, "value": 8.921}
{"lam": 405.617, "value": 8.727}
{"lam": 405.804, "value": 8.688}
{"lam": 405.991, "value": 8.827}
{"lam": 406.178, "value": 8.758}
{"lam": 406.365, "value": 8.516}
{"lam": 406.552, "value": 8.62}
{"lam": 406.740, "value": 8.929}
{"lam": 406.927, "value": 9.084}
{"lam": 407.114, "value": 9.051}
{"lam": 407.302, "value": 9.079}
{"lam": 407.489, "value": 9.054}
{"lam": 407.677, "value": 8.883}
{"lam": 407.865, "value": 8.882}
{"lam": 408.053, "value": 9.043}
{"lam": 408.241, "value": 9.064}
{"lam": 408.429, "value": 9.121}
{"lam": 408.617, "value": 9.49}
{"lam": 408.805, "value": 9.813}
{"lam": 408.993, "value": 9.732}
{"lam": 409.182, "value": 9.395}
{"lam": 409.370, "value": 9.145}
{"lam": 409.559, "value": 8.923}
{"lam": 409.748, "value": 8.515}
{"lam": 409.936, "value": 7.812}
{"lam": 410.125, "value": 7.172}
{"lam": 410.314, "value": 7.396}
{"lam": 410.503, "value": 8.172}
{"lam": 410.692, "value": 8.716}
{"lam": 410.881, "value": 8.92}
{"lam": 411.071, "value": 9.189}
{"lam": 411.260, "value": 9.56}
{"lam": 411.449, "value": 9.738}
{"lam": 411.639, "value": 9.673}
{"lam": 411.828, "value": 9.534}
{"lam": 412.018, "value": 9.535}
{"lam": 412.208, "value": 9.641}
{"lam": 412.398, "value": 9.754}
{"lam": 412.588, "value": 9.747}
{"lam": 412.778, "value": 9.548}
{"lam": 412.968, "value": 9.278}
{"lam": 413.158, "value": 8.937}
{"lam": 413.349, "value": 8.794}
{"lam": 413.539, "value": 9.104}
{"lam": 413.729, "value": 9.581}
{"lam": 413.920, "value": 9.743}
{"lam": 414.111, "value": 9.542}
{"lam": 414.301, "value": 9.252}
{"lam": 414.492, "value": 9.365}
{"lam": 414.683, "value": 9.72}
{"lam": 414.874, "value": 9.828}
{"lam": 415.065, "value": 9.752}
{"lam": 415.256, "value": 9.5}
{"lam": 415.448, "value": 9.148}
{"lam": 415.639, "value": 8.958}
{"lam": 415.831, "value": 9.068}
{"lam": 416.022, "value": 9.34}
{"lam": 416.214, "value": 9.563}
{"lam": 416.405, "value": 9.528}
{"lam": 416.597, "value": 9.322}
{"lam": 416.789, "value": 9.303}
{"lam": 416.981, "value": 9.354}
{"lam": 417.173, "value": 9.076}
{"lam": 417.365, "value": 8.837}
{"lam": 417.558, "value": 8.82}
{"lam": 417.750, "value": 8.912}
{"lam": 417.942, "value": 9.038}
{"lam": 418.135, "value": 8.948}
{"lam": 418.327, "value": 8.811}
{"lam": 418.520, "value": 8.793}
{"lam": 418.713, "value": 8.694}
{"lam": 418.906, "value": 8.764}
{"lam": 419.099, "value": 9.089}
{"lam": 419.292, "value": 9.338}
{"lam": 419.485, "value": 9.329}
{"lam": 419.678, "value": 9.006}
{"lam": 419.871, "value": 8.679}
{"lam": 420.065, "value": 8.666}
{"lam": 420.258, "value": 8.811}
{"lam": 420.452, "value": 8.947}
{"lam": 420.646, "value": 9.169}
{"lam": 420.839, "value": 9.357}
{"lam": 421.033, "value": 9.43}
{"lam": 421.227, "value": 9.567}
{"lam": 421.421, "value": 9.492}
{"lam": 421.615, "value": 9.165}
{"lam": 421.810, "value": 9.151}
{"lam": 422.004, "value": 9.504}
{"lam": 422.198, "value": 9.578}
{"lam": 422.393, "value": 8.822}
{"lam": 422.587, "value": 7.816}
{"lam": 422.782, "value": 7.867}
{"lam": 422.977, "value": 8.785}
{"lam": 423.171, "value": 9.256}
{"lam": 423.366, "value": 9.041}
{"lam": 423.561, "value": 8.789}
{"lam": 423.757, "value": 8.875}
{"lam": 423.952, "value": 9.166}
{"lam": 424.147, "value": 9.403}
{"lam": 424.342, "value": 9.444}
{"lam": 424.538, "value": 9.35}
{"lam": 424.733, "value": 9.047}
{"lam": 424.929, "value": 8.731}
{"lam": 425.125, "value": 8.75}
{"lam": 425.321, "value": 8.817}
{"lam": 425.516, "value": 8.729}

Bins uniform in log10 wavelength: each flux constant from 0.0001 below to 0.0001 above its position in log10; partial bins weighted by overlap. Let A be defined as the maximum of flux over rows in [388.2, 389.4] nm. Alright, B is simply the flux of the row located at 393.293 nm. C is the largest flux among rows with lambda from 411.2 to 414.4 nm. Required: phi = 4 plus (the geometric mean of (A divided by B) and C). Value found 10.0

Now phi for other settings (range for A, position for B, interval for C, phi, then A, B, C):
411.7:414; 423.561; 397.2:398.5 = 7.0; 9.754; 8.789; 8.295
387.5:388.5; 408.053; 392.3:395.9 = 6.5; 7.204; 9.043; 7.656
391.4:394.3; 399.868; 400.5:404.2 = 6.9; 7.916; 8.663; 9.496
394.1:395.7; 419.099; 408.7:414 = 6.9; 7.656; 9.089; 9.813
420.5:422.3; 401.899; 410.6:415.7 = 7.3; 9.578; 8.872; 9.828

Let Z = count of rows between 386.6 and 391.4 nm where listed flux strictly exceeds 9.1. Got 0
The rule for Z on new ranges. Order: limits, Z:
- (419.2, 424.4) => 15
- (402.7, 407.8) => 6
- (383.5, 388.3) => 0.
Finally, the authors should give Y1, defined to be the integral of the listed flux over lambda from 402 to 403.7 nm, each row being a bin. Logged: 15.2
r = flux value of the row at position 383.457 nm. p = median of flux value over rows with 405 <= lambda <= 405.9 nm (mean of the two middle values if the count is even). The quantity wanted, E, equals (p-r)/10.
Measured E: 0.50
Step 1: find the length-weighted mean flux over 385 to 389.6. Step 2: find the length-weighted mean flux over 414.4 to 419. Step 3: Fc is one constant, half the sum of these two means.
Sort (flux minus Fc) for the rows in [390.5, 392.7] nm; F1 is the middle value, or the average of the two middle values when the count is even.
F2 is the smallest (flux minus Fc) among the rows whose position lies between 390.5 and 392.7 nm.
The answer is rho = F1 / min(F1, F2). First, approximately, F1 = -0.6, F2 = -2.4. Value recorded 0.3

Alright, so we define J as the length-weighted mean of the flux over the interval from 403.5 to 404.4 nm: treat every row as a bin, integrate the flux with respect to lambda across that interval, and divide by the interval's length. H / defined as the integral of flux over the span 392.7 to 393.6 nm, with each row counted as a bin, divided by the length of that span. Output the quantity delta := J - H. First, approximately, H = 3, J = 9.0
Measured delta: 6.2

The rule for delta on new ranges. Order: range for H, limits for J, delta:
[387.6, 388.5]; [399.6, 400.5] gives 1.8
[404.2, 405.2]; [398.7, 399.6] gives -0.2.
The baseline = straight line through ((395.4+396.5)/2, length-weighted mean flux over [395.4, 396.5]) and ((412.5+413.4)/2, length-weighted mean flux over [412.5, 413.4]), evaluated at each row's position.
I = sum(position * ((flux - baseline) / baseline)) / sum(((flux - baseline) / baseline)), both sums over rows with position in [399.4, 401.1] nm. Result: 400.23 nm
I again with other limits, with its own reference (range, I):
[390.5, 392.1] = 391.25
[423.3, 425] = 424.16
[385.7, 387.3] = 386.49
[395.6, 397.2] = 396.90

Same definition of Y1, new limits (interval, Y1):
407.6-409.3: 15.8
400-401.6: 14.3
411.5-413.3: 17.1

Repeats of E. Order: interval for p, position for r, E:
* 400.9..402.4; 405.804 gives 0.02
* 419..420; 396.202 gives 0.34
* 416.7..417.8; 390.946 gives 0.09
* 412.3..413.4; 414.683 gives -0.03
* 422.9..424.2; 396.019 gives 0.24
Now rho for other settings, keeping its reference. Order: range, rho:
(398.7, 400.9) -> 1.4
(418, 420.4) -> 1.2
